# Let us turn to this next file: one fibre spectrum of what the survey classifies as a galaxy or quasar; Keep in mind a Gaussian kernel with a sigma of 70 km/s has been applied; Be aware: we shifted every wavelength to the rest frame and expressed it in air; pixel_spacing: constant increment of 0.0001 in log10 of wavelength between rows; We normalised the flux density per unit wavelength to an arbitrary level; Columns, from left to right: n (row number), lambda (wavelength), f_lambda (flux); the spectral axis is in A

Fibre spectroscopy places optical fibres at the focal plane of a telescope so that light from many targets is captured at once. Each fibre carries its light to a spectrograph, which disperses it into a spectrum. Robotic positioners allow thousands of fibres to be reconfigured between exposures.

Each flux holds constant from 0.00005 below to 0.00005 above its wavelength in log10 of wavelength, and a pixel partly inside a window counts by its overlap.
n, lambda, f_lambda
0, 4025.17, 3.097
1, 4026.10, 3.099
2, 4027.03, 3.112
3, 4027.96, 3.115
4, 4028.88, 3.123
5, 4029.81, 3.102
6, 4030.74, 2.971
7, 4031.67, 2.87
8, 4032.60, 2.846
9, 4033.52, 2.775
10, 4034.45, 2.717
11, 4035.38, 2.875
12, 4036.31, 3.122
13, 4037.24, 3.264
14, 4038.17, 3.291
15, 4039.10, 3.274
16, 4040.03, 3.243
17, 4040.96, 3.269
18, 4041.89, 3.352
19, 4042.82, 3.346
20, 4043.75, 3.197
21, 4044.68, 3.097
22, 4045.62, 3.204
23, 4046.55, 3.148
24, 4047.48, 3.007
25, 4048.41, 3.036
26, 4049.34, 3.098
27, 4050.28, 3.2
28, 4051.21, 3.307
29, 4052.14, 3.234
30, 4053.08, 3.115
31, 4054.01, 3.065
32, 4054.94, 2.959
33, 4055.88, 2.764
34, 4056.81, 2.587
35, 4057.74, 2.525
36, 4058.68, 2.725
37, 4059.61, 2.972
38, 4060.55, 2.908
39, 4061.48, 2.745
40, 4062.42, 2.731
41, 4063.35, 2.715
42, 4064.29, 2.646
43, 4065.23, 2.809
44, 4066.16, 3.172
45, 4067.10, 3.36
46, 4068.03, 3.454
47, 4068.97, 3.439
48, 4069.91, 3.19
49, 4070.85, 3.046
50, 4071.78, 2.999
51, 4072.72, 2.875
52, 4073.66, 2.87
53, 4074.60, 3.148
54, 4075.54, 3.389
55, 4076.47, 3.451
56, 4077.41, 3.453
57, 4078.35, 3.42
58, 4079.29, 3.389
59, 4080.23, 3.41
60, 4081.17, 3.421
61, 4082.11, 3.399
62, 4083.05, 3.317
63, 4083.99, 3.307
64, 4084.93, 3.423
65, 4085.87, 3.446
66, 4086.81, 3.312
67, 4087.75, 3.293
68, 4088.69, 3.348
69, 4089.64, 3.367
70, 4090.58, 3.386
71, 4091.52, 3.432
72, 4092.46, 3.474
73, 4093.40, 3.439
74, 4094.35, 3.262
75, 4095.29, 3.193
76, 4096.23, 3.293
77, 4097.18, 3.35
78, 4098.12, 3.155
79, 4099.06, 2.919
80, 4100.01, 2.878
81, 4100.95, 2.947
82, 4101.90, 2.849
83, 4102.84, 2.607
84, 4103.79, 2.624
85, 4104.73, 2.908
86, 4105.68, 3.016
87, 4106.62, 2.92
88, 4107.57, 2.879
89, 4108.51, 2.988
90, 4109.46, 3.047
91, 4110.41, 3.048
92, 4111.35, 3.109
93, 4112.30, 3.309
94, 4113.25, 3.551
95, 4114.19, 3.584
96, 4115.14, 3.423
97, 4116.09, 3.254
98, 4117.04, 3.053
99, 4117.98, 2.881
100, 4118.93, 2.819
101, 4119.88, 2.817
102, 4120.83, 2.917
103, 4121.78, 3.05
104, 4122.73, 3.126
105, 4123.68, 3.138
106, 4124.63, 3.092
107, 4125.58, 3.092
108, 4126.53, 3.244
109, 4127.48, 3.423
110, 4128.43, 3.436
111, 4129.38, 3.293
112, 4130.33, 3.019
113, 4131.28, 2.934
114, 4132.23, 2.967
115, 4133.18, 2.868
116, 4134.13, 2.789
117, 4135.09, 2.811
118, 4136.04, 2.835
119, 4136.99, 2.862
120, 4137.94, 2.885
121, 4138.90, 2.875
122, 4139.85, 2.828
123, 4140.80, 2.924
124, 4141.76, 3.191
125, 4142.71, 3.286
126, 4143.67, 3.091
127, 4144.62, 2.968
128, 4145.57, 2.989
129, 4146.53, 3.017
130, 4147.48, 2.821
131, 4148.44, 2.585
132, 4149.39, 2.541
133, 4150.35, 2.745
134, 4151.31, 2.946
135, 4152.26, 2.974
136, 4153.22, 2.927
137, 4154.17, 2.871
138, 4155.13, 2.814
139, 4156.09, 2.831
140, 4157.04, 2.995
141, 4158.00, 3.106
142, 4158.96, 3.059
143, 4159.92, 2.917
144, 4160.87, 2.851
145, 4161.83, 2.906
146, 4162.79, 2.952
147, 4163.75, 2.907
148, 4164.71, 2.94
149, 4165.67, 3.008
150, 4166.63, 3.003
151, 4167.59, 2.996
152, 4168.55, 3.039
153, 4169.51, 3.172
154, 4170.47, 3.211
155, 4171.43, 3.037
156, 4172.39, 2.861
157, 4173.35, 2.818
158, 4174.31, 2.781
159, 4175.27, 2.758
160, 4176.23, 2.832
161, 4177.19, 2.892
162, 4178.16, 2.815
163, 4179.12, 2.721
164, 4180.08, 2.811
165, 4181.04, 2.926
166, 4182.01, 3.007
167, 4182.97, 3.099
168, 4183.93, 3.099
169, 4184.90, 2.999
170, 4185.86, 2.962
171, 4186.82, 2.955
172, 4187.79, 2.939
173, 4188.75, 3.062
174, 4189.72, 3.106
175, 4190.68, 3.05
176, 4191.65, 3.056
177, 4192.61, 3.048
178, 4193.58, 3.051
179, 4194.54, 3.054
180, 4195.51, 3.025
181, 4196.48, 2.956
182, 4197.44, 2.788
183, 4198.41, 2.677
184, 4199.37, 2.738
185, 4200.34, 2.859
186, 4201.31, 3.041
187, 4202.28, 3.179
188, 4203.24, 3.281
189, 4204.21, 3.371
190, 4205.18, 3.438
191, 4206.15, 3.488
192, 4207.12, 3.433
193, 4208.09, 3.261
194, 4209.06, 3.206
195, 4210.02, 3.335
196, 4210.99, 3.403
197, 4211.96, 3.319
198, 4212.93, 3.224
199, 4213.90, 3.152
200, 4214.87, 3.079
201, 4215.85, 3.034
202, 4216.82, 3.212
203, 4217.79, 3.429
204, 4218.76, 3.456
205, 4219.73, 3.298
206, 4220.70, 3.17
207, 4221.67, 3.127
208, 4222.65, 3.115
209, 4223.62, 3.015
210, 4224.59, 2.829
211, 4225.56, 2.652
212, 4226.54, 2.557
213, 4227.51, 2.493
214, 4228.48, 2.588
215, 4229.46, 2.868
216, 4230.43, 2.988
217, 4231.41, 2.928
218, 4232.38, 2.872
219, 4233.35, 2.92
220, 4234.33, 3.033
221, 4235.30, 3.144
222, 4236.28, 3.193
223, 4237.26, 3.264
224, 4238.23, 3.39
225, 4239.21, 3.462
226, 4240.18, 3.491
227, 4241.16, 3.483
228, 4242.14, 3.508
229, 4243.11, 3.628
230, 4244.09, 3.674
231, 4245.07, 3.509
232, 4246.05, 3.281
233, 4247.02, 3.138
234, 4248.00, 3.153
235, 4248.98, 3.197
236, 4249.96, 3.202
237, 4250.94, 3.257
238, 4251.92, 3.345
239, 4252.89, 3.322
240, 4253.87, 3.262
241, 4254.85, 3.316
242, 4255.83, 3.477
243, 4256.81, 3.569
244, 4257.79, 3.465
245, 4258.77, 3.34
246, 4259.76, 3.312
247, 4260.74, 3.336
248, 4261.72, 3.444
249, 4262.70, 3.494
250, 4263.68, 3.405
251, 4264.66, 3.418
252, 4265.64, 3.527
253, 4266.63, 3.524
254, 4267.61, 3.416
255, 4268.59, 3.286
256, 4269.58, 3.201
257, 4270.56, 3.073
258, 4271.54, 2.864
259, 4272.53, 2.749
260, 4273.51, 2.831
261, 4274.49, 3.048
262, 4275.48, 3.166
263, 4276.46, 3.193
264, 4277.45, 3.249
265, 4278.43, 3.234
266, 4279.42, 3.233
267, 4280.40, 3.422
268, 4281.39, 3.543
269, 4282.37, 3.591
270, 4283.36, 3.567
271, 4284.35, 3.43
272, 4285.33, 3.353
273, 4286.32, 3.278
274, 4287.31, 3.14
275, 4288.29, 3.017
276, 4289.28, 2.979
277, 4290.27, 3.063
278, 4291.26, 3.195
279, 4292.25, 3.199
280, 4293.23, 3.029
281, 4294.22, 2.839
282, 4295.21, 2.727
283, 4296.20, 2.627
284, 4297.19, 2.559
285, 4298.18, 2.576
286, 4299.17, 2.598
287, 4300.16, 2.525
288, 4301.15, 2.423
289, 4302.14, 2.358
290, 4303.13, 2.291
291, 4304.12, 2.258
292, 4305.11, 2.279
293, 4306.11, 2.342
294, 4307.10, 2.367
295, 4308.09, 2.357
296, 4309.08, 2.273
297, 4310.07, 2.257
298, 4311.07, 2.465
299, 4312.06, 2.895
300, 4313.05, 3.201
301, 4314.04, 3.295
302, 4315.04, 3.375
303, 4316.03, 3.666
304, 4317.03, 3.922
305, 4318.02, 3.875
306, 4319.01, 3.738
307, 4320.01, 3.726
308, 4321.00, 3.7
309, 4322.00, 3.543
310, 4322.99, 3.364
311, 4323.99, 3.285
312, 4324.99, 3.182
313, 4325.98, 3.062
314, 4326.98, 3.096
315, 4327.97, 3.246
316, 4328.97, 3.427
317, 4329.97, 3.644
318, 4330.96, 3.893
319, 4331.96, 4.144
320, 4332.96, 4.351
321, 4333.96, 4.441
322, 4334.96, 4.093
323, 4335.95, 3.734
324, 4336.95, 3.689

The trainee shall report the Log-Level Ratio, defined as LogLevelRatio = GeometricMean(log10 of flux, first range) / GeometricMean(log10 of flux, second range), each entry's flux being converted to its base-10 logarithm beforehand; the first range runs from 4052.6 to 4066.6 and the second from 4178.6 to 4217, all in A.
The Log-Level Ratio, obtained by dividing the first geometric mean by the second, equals 0.922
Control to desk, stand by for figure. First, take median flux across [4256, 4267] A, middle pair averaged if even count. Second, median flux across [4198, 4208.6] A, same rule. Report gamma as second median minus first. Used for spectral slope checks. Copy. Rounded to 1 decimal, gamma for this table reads -0.2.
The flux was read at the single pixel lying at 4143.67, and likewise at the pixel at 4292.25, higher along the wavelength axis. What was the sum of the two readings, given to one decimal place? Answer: 6.3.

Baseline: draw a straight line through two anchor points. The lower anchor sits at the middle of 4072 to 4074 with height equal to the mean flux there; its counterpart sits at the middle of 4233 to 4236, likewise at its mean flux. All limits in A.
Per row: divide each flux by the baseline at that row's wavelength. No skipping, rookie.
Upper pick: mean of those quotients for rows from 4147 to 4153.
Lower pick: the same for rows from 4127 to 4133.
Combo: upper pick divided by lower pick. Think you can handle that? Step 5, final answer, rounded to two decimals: 0.87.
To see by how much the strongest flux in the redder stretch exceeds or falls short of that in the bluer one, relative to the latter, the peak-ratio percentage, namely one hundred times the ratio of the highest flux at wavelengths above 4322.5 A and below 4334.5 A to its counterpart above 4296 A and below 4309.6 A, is 169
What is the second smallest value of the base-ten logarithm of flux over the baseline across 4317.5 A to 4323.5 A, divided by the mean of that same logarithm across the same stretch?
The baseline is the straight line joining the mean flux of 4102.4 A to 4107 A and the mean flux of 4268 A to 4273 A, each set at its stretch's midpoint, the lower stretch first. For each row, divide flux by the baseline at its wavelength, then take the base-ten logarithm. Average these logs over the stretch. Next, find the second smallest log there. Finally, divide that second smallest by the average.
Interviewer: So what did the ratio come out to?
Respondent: 0.8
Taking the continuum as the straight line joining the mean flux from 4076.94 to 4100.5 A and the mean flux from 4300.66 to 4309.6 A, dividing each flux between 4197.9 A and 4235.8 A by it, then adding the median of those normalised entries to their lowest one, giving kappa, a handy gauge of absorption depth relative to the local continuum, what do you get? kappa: 2.1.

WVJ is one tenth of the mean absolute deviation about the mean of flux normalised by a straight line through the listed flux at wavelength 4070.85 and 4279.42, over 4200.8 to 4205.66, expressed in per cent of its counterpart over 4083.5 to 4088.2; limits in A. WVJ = 18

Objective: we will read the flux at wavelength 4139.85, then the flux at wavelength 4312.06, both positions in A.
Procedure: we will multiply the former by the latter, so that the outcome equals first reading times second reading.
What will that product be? 8.2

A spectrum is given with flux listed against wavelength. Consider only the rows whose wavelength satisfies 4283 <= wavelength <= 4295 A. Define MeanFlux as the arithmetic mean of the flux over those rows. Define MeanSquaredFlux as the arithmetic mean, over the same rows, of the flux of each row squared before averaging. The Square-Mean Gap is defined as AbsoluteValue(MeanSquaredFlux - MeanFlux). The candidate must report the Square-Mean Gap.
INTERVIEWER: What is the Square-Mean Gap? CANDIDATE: 6.9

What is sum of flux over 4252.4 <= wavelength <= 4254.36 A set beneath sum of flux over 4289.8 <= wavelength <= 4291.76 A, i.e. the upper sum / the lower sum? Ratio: 0.95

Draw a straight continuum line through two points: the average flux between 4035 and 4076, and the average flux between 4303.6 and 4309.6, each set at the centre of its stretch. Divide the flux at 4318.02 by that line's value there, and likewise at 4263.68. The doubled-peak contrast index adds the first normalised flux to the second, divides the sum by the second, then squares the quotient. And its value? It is 4.9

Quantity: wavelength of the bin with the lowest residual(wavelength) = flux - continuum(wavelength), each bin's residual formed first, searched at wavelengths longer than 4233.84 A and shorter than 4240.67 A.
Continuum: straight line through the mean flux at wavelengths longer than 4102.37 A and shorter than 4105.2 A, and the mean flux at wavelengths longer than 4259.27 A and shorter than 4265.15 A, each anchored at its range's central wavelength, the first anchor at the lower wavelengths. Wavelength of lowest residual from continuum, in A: 4234.33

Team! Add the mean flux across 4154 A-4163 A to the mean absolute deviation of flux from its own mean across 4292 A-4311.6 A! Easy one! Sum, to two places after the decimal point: 3.13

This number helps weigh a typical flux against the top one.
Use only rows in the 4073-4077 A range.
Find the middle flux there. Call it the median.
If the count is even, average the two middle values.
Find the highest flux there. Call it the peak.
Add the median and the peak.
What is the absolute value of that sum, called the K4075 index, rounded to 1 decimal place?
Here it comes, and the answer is 6.7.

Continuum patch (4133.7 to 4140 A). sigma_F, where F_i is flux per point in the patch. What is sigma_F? 0.03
